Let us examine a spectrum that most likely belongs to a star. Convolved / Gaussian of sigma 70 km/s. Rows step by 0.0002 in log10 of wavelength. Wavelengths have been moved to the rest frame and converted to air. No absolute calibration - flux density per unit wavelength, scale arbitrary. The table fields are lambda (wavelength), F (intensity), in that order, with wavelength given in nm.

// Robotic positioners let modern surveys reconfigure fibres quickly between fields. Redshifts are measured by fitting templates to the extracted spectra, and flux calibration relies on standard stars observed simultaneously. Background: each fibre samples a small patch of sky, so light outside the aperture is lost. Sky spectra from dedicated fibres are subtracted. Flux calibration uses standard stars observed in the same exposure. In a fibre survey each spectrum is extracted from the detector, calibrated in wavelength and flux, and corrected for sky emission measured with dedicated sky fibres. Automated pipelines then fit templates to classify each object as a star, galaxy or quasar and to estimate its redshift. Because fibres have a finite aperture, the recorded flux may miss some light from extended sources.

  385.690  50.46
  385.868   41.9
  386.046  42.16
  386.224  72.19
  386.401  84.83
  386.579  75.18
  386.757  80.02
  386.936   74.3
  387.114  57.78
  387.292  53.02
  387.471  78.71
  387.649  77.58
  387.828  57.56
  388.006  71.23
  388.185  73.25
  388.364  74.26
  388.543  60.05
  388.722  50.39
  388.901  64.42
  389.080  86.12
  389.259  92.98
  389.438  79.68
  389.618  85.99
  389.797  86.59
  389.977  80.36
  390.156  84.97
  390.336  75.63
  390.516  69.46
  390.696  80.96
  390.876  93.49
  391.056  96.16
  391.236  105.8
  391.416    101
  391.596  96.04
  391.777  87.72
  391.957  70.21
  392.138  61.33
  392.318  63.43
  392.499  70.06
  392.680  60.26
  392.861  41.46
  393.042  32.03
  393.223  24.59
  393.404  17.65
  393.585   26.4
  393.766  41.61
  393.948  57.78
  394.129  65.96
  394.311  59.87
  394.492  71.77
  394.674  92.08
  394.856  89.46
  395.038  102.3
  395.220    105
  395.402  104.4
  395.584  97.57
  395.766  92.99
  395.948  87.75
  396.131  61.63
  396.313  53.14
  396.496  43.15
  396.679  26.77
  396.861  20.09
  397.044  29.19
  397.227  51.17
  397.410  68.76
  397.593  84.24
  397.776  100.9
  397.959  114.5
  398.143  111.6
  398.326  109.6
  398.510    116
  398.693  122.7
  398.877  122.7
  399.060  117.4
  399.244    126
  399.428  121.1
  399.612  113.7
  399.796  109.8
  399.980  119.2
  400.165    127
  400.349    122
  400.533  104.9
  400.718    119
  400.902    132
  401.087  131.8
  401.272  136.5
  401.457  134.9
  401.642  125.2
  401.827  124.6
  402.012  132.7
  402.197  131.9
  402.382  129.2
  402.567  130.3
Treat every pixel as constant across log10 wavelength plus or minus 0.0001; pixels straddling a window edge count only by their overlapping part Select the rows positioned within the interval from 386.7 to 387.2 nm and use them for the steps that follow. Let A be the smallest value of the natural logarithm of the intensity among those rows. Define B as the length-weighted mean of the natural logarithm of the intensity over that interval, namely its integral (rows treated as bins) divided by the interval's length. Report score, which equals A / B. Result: 0.958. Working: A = 4.1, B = 4.2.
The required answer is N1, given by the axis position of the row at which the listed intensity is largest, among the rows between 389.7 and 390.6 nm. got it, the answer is 389.797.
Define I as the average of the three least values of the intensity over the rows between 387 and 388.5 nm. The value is 56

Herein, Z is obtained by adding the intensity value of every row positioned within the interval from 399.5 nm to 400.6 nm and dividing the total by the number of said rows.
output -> 116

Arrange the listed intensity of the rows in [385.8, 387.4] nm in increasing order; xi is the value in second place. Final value 42.16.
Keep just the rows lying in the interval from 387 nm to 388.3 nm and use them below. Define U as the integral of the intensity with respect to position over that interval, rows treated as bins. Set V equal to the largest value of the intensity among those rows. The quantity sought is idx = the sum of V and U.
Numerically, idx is 166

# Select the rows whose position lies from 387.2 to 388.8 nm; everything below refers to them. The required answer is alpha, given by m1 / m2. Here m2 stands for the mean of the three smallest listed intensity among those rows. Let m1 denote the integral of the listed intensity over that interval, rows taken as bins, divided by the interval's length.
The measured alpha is 1.24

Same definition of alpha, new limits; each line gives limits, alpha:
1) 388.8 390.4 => 1.12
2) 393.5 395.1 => 1.60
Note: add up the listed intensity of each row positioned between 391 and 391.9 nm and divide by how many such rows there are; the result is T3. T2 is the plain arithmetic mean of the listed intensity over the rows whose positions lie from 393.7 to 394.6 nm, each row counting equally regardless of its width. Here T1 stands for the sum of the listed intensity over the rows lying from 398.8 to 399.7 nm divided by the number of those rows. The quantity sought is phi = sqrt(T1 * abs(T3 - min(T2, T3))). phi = 68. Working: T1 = 120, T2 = 59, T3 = 97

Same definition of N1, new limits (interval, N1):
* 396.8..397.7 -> 397.593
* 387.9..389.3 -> 389.259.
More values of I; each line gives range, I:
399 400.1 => 114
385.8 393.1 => 38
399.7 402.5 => 111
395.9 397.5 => 25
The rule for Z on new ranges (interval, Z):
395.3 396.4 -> 83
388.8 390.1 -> 82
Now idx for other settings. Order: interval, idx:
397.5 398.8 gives 264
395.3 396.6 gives 204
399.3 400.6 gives 279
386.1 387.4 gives 176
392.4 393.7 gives 121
